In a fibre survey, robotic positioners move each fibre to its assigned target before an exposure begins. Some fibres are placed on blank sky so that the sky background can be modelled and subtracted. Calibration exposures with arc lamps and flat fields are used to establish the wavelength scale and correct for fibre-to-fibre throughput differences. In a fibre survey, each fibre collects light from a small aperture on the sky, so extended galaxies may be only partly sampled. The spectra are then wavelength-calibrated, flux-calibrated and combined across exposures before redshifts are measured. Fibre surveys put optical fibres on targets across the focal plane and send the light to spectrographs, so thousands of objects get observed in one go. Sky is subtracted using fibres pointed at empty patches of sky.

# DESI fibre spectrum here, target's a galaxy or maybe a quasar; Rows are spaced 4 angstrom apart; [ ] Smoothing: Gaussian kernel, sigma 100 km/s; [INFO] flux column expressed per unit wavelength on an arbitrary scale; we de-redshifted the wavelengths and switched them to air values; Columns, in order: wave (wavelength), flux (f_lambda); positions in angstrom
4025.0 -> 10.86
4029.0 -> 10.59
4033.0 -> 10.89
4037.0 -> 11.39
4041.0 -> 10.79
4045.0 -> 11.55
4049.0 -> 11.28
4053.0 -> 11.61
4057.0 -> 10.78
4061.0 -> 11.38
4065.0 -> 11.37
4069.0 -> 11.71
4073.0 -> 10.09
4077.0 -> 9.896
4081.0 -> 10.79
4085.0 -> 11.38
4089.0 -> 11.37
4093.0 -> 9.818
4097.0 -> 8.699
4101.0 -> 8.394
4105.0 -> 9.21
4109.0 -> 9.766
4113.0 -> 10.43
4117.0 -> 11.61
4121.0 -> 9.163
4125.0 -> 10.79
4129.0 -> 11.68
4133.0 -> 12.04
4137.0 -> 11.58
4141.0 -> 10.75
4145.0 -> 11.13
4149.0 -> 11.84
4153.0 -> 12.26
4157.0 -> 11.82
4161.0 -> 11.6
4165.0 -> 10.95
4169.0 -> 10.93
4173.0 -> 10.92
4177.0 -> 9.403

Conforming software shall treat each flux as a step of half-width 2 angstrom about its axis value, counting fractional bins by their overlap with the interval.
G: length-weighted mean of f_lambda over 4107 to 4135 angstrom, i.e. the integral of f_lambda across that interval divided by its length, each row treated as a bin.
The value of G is 10.78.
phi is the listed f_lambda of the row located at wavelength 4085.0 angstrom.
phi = 11.38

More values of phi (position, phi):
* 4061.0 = 11.38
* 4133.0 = 12.04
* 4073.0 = 10.09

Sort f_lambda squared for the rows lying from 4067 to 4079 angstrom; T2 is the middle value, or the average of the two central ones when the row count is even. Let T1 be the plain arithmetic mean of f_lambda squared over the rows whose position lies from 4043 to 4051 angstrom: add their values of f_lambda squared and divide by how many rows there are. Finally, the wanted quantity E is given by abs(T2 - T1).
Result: 29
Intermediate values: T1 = 130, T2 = 102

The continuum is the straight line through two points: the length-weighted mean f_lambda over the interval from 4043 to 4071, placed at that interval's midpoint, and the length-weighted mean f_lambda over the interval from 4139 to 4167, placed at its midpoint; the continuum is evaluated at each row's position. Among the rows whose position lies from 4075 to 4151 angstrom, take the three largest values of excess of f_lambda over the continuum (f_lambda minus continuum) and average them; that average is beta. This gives 0.4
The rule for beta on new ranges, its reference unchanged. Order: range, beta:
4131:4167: 0.6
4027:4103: 0.2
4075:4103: -0.2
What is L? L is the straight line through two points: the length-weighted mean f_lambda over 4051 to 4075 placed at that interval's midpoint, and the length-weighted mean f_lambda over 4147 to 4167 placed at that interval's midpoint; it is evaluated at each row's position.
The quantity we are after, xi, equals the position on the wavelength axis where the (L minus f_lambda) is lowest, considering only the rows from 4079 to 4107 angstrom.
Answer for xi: 4085.0 angstrom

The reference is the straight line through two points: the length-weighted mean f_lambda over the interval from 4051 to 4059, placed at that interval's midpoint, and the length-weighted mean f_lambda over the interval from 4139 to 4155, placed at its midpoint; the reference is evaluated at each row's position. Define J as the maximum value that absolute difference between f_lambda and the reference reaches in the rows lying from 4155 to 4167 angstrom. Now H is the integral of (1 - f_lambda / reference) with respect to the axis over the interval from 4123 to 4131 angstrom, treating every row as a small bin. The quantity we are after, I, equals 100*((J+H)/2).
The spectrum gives 37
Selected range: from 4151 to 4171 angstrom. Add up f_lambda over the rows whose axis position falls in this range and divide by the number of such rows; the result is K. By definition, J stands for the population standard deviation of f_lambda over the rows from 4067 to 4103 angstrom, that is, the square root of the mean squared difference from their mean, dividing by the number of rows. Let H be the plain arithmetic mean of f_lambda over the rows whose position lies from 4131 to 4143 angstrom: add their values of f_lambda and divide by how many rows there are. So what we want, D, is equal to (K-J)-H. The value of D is -1.1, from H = 11.5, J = 1.11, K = 11.5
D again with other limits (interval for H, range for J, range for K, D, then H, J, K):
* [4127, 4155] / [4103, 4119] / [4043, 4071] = -1.1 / 11.6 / 0.89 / 11.4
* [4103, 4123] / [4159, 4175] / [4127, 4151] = 1.2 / 10.0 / 0.29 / 11.5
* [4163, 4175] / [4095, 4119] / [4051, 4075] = -0.9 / 10.9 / 1.09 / 11.2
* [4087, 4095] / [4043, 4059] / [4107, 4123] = -0.7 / 10.6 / 0.33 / 10.2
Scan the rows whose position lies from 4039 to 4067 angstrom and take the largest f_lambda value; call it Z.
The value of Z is 11.61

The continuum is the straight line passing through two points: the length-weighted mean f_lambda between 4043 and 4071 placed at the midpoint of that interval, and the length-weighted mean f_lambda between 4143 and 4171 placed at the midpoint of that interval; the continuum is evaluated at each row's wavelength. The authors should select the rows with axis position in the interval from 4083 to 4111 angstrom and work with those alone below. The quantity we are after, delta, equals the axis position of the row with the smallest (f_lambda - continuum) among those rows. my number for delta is 4101.0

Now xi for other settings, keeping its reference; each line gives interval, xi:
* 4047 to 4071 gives 4069.0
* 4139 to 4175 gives 4153.0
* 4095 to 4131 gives 4129.0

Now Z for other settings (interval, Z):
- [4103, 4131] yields 11.68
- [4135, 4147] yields 11.58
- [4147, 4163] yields 12.26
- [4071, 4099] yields 11.38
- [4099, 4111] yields 9.766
